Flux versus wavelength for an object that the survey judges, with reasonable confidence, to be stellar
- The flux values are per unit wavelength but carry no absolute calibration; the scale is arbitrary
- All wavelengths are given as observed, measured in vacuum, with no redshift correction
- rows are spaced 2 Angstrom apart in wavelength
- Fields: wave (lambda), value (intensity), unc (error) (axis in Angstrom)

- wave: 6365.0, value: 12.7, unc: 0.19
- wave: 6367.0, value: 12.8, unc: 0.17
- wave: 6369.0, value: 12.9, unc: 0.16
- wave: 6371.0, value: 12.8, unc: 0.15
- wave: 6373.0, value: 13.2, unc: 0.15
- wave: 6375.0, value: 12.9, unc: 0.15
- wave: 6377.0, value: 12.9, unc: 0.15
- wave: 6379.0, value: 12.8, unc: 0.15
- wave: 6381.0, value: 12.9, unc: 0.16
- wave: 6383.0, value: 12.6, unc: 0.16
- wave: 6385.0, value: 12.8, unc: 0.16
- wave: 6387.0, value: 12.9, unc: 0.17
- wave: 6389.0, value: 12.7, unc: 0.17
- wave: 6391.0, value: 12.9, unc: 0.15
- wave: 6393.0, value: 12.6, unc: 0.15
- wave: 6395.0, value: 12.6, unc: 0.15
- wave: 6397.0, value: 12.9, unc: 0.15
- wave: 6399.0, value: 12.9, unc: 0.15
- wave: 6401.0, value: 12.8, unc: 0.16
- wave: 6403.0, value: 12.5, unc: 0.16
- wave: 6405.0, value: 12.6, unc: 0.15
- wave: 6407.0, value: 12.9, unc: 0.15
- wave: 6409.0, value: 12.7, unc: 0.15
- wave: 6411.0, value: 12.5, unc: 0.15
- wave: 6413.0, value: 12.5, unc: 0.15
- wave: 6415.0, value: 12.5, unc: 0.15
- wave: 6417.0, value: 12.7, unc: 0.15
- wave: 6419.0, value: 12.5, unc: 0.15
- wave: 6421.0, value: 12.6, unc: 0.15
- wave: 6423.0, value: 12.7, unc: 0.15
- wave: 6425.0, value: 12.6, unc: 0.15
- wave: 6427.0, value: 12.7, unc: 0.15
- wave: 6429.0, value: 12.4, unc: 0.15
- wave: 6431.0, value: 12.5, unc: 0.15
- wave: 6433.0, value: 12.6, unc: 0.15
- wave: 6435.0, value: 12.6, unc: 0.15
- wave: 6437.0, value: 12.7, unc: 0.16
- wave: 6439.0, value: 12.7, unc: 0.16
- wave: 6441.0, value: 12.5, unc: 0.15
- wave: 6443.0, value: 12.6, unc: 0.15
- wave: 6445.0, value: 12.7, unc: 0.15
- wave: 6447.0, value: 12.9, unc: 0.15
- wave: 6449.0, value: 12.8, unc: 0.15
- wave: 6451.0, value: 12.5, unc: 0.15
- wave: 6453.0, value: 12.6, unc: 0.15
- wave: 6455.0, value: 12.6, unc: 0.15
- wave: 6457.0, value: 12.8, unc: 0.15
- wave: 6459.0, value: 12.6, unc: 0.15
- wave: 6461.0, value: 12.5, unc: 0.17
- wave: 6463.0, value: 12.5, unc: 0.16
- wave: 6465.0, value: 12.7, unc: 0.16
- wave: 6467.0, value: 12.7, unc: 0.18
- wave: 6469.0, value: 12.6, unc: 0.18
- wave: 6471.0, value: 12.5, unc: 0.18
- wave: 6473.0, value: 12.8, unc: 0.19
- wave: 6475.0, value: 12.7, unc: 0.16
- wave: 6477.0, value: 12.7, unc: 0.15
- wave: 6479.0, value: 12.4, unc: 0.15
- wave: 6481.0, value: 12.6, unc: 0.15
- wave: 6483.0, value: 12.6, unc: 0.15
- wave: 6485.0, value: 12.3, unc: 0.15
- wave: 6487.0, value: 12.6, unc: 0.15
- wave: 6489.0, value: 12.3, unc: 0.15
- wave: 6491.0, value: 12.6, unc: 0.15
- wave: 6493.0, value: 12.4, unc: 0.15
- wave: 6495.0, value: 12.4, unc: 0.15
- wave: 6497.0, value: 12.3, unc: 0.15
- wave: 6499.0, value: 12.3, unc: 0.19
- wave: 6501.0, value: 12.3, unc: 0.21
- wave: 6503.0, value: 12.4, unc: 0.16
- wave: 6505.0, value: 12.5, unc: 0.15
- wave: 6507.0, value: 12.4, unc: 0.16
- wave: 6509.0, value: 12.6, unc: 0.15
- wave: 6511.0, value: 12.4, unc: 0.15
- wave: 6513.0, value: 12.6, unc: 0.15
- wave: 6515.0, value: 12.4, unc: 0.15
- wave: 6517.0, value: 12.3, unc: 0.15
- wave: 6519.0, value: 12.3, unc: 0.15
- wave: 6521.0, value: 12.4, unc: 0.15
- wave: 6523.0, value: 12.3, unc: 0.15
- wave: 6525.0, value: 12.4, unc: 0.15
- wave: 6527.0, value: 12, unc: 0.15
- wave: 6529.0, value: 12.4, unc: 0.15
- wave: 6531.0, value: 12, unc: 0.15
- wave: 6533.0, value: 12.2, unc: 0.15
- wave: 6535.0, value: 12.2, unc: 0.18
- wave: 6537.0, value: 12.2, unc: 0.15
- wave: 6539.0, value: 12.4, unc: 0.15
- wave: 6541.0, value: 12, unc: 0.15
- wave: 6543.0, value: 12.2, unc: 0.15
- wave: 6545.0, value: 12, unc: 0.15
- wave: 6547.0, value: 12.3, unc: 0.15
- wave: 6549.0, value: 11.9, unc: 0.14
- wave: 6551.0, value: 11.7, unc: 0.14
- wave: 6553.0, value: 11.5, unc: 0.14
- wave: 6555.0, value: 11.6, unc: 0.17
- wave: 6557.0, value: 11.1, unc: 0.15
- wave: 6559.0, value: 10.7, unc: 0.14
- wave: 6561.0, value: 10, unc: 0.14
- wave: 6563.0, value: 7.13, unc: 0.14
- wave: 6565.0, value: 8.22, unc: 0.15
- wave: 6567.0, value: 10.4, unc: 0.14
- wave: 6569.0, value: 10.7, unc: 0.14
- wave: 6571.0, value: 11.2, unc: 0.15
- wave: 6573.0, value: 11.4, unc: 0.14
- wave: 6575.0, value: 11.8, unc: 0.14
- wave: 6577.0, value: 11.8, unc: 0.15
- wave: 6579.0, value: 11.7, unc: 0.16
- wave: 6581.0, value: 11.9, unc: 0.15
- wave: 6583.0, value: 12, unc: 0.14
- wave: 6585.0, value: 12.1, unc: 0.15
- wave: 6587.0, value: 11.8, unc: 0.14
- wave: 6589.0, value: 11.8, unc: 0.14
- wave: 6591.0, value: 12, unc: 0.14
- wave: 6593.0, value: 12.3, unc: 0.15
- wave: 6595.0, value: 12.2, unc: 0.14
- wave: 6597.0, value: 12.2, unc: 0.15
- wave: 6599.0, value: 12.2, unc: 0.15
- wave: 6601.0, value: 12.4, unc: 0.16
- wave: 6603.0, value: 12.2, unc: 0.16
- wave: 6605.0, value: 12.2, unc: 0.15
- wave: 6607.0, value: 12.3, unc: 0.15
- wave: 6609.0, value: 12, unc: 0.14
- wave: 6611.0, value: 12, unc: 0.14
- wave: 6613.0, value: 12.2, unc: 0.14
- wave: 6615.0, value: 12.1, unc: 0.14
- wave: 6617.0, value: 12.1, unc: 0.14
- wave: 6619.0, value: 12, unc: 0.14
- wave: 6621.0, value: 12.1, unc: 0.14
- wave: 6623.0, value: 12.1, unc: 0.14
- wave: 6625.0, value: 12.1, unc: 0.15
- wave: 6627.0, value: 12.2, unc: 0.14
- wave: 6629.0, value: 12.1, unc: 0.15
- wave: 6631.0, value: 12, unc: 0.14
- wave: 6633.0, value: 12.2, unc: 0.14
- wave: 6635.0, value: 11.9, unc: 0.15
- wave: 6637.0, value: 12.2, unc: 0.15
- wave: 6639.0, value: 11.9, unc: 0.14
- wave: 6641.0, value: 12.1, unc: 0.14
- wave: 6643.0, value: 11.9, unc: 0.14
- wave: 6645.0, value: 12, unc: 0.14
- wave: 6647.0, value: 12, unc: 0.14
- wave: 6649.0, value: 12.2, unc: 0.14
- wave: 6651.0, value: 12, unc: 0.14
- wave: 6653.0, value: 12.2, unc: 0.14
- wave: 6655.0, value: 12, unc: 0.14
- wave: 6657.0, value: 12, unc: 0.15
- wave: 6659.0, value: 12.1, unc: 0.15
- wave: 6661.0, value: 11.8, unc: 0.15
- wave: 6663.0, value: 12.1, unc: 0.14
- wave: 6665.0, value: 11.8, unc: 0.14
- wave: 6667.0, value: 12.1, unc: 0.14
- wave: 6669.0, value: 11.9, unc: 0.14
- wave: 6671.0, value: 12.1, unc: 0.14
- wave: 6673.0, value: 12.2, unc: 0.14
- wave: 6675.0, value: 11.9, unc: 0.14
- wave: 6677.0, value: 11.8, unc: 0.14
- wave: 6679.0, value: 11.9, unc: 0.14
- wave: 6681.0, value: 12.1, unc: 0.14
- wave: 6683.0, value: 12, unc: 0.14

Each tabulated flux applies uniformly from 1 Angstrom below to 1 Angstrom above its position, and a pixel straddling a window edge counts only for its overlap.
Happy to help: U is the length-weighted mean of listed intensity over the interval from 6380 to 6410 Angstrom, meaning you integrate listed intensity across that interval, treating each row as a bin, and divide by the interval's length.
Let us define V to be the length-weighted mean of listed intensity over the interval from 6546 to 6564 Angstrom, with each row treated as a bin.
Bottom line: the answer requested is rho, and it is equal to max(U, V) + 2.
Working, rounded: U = 12.8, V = 10.9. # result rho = 14.8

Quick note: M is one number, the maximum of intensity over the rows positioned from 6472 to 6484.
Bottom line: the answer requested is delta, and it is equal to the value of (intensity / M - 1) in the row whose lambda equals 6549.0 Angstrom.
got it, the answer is -0.070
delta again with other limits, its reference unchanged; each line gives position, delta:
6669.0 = -0.070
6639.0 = -0.070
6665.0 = -0.078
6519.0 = -0.039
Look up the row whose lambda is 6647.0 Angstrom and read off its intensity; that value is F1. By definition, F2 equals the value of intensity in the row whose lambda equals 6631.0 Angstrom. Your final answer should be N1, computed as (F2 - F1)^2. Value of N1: 0.00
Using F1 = 12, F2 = 12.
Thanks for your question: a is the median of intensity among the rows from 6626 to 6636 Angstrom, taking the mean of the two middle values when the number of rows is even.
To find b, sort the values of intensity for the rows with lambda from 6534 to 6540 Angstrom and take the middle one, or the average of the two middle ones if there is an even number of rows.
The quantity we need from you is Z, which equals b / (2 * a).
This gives 0.504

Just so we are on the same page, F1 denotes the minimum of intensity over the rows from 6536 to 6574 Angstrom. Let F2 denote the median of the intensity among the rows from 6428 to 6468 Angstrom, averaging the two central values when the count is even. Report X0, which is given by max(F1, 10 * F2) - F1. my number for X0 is 119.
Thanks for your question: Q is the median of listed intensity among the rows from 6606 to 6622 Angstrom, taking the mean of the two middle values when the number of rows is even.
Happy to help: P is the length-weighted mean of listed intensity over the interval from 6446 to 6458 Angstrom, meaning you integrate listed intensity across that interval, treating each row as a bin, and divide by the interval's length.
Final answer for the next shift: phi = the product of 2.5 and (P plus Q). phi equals 62.0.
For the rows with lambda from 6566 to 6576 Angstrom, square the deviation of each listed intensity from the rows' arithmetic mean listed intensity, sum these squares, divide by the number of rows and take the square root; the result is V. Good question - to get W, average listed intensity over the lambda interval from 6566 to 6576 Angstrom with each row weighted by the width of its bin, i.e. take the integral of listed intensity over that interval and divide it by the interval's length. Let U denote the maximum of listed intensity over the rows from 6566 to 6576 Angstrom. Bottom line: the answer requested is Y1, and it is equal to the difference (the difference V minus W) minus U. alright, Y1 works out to -22.4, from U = 11.8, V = 0.50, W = 11.1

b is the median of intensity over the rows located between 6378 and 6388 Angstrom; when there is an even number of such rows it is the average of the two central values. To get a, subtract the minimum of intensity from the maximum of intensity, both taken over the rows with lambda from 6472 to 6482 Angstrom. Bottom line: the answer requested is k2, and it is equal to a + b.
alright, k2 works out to 13.2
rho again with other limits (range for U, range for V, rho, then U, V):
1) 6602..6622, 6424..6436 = 14.6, 12.1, 12.6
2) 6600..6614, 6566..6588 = 14.2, 12.2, 11.5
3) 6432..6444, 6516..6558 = 14.6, 12.6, 12.1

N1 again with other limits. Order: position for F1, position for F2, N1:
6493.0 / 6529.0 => 0.00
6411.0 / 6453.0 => 0.01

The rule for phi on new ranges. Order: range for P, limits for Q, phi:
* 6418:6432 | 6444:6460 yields 63.1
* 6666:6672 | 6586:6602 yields 60.6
